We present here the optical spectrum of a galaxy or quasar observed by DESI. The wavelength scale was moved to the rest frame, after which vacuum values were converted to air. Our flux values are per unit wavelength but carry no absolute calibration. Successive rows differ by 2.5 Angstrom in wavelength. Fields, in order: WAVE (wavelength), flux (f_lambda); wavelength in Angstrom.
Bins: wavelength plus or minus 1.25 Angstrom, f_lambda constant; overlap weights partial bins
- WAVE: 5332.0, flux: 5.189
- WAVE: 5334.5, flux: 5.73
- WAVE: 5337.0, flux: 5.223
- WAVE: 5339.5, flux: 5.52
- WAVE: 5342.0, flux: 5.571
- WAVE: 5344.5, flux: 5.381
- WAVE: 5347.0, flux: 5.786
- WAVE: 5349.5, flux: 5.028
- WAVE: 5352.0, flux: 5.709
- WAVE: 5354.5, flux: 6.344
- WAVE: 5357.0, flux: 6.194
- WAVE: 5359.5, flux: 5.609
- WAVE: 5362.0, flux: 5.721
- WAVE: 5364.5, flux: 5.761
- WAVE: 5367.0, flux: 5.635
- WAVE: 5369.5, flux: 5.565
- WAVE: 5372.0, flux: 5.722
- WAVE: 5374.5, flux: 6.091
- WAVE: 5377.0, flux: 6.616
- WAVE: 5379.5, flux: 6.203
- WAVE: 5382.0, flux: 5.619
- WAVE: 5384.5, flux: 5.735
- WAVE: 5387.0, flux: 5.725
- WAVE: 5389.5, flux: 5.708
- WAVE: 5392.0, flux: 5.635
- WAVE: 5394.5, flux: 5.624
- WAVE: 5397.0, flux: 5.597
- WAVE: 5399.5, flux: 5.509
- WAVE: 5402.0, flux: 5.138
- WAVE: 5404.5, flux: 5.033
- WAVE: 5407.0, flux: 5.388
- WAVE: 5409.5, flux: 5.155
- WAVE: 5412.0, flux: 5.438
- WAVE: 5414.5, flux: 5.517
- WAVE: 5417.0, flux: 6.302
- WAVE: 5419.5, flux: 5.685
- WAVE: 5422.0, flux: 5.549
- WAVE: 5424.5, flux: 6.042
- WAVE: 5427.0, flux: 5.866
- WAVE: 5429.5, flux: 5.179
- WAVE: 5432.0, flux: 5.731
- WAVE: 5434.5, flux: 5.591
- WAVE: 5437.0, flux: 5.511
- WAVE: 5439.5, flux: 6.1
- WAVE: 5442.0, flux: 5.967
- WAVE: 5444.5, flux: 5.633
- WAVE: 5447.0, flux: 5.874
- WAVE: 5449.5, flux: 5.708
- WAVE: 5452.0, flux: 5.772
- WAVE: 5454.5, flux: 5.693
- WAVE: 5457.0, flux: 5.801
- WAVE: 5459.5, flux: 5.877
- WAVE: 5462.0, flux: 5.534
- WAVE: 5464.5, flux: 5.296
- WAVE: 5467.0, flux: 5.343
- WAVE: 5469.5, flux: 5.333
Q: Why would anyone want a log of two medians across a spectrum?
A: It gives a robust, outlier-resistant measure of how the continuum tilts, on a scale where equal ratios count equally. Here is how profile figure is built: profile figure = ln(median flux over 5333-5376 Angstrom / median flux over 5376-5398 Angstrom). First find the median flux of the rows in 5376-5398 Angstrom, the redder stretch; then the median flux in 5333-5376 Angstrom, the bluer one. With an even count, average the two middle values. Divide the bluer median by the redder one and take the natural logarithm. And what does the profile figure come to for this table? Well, 0.000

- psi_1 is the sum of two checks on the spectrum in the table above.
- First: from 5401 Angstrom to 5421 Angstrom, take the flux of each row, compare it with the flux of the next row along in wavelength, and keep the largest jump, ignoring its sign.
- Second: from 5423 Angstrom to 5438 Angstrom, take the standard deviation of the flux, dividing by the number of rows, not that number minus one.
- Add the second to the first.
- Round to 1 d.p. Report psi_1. 1.1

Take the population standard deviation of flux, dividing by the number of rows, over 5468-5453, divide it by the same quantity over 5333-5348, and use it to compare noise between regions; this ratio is 1.14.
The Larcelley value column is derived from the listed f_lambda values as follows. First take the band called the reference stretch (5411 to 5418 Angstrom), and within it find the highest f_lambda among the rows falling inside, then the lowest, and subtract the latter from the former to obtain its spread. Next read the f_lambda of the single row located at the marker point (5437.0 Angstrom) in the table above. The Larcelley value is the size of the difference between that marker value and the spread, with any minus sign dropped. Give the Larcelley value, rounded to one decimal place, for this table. 4.6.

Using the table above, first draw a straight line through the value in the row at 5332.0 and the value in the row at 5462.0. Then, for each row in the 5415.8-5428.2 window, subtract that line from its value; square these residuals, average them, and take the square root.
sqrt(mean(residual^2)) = 0.53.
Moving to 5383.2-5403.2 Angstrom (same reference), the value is 0.30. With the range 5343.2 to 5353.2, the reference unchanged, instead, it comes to 0.39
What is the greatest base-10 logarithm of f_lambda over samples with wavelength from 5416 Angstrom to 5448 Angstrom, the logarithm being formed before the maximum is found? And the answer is 0.799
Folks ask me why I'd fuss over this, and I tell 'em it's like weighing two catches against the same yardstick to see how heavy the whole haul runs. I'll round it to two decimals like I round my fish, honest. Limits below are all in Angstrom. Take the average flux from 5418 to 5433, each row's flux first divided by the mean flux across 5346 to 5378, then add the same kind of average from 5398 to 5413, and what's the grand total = 1.88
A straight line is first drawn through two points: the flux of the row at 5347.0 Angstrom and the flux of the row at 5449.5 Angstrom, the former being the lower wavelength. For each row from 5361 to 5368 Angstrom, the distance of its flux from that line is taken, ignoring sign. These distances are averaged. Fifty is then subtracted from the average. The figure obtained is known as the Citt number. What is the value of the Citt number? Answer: -49.93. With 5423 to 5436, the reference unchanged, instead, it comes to -49.77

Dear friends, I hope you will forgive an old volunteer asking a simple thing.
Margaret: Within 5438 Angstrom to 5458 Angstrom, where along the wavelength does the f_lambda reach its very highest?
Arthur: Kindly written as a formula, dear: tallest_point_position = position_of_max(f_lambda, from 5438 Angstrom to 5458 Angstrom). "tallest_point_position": 5439.5 Angstrom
